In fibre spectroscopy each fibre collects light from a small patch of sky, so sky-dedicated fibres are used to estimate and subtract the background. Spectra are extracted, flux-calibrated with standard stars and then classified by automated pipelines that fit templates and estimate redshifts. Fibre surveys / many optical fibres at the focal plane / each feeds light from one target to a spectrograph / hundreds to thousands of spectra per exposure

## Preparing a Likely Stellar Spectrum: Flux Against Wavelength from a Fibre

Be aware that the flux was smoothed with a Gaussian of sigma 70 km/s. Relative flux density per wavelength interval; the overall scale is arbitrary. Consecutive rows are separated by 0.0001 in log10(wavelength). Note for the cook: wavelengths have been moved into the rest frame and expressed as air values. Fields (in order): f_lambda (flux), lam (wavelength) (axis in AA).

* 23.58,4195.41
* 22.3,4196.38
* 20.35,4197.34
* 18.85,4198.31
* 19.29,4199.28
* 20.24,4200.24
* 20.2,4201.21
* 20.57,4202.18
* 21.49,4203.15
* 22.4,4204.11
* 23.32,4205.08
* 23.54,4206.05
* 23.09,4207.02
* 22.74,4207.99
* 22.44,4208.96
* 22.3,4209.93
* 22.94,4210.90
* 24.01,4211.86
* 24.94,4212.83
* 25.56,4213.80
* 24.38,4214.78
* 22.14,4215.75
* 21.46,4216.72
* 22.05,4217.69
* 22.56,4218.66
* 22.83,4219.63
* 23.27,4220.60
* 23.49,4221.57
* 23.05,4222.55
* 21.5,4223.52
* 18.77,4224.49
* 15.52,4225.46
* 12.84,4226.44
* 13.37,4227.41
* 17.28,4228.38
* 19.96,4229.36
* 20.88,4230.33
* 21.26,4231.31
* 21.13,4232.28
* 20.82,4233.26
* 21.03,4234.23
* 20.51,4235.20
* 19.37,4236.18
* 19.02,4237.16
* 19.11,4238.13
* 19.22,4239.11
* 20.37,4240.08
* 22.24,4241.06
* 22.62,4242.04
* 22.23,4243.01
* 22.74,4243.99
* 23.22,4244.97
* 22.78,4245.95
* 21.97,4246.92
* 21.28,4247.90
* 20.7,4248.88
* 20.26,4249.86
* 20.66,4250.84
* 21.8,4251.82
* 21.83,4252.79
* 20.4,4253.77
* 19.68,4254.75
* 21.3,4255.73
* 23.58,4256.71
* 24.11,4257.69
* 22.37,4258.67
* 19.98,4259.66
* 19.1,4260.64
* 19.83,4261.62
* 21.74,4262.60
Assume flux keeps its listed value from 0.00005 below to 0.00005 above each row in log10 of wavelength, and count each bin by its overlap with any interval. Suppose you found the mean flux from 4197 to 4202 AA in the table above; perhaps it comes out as 19.8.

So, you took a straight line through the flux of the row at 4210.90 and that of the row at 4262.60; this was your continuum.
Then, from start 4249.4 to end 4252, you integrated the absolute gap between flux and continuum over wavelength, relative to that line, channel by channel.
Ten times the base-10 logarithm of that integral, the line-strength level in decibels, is 5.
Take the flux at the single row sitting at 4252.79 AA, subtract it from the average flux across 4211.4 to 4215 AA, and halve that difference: 1.4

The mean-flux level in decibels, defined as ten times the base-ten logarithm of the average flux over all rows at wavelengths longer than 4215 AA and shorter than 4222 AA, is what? 13.5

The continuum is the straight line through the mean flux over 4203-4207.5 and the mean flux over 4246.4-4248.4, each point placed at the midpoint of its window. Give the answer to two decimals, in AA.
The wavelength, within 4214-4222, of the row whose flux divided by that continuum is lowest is 4216.72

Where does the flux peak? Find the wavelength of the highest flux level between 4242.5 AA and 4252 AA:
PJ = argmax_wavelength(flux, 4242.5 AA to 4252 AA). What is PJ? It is 4244.97 AA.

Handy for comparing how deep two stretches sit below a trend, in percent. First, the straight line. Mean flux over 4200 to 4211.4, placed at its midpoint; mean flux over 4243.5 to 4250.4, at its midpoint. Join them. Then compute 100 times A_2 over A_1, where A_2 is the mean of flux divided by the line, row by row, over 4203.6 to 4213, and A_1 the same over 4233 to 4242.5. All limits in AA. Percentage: 112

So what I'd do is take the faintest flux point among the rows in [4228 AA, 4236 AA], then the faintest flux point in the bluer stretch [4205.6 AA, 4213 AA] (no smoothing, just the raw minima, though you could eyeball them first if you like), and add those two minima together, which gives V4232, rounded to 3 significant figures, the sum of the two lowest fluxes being 39.6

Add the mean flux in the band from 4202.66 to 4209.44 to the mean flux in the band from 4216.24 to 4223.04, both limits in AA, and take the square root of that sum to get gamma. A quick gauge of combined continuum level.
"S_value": 6.74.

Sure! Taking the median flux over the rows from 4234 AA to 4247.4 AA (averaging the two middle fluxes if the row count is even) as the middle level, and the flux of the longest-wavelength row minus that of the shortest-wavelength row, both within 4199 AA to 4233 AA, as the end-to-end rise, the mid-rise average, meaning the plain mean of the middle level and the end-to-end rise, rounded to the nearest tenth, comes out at 11.7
